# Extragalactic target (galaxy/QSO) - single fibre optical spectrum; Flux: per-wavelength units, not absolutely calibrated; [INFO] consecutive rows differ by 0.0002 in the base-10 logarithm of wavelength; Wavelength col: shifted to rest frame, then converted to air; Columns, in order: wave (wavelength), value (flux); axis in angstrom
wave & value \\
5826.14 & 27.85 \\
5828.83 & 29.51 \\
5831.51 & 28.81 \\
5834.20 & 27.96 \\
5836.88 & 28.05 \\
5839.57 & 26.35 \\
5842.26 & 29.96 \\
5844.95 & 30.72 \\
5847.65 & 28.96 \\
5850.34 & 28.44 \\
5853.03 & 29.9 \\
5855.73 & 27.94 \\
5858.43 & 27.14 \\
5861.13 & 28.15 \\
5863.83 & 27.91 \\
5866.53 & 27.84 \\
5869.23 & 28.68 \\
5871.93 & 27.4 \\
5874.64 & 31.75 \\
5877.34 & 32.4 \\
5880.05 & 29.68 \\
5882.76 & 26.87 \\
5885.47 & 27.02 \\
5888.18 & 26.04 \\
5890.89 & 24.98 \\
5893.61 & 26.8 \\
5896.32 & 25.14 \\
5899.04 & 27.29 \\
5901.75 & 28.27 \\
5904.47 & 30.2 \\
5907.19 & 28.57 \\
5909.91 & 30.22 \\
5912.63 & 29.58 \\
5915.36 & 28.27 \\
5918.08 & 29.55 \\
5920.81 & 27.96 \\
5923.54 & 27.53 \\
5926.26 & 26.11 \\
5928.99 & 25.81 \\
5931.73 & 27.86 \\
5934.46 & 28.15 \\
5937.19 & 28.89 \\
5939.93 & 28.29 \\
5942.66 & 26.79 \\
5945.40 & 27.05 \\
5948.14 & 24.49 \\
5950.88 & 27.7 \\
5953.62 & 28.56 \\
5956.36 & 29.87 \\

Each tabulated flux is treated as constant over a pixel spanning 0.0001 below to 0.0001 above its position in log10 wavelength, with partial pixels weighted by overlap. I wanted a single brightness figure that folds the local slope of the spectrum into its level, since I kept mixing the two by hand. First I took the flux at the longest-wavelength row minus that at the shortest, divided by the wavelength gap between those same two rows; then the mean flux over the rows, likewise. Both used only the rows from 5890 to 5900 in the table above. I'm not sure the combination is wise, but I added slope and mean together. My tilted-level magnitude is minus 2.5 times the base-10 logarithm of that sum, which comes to -3.55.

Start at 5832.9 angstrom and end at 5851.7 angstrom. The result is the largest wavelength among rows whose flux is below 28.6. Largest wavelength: 5850.34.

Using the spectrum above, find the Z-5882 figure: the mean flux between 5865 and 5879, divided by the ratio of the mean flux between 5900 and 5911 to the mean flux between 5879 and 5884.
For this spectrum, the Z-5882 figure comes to 28.6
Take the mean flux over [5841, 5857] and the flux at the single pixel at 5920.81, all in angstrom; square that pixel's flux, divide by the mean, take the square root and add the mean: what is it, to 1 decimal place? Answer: 34.5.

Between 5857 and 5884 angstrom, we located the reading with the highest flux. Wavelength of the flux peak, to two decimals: 5877.34 angstrom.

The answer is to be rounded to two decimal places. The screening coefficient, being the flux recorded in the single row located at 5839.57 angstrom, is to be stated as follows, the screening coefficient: 26.35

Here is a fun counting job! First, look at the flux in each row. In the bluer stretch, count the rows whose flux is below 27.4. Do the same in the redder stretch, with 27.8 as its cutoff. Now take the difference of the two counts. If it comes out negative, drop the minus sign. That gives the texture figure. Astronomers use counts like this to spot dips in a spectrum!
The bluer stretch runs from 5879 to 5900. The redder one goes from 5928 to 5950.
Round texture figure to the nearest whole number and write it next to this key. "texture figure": 3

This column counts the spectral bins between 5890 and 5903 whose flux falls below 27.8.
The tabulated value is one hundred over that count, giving 25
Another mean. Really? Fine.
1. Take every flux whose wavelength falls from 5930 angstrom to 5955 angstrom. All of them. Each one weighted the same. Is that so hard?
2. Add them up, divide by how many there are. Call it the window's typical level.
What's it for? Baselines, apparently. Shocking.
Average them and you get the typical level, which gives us 27.5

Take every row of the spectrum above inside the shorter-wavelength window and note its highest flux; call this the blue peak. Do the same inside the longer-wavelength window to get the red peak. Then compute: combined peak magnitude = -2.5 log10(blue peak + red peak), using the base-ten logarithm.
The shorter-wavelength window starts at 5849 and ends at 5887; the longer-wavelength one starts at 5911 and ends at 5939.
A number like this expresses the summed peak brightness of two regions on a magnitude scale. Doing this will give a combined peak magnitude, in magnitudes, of -4.48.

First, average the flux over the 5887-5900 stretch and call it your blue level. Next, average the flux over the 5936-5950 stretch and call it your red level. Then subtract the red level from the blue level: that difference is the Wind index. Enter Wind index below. -1.1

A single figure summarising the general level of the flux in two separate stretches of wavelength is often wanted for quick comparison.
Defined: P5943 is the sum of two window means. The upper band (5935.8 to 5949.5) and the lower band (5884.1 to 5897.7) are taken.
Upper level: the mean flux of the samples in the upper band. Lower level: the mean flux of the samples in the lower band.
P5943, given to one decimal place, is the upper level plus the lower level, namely 53.1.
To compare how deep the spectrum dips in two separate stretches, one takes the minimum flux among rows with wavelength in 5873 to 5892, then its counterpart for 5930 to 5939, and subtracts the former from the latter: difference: 2.9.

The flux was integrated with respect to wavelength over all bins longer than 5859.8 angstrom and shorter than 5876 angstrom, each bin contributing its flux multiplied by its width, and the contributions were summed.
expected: 464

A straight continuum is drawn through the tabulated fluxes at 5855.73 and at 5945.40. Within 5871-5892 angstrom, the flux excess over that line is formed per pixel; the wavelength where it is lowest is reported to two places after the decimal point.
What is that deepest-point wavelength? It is 5890.89 angstrom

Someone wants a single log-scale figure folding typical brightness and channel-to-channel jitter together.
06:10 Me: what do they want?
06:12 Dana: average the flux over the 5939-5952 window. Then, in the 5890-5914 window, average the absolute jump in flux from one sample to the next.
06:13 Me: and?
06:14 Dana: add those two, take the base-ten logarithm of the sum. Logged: 1.45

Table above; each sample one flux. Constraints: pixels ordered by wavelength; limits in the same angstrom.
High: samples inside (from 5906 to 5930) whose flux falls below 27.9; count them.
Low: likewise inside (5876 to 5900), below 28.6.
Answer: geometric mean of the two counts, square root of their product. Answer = 4.6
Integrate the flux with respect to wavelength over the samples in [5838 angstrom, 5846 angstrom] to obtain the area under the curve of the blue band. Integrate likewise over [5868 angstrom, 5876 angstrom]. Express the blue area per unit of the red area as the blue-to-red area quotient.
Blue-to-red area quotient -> 0.99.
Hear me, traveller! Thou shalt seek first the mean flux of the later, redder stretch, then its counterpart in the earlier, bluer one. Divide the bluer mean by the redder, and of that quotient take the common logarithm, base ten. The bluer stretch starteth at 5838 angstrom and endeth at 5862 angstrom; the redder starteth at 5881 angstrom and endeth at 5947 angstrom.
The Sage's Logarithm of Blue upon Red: 0.015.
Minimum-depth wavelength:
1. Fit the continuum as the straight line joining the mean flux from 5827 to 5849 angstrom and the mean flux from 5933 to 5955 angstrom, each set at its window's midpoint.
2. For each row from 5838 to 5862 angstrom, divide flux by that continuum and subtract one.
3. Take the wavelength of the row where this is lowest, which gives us 5839.57 angstrom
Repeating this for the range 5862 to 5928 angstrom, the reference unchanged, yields 5890.89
